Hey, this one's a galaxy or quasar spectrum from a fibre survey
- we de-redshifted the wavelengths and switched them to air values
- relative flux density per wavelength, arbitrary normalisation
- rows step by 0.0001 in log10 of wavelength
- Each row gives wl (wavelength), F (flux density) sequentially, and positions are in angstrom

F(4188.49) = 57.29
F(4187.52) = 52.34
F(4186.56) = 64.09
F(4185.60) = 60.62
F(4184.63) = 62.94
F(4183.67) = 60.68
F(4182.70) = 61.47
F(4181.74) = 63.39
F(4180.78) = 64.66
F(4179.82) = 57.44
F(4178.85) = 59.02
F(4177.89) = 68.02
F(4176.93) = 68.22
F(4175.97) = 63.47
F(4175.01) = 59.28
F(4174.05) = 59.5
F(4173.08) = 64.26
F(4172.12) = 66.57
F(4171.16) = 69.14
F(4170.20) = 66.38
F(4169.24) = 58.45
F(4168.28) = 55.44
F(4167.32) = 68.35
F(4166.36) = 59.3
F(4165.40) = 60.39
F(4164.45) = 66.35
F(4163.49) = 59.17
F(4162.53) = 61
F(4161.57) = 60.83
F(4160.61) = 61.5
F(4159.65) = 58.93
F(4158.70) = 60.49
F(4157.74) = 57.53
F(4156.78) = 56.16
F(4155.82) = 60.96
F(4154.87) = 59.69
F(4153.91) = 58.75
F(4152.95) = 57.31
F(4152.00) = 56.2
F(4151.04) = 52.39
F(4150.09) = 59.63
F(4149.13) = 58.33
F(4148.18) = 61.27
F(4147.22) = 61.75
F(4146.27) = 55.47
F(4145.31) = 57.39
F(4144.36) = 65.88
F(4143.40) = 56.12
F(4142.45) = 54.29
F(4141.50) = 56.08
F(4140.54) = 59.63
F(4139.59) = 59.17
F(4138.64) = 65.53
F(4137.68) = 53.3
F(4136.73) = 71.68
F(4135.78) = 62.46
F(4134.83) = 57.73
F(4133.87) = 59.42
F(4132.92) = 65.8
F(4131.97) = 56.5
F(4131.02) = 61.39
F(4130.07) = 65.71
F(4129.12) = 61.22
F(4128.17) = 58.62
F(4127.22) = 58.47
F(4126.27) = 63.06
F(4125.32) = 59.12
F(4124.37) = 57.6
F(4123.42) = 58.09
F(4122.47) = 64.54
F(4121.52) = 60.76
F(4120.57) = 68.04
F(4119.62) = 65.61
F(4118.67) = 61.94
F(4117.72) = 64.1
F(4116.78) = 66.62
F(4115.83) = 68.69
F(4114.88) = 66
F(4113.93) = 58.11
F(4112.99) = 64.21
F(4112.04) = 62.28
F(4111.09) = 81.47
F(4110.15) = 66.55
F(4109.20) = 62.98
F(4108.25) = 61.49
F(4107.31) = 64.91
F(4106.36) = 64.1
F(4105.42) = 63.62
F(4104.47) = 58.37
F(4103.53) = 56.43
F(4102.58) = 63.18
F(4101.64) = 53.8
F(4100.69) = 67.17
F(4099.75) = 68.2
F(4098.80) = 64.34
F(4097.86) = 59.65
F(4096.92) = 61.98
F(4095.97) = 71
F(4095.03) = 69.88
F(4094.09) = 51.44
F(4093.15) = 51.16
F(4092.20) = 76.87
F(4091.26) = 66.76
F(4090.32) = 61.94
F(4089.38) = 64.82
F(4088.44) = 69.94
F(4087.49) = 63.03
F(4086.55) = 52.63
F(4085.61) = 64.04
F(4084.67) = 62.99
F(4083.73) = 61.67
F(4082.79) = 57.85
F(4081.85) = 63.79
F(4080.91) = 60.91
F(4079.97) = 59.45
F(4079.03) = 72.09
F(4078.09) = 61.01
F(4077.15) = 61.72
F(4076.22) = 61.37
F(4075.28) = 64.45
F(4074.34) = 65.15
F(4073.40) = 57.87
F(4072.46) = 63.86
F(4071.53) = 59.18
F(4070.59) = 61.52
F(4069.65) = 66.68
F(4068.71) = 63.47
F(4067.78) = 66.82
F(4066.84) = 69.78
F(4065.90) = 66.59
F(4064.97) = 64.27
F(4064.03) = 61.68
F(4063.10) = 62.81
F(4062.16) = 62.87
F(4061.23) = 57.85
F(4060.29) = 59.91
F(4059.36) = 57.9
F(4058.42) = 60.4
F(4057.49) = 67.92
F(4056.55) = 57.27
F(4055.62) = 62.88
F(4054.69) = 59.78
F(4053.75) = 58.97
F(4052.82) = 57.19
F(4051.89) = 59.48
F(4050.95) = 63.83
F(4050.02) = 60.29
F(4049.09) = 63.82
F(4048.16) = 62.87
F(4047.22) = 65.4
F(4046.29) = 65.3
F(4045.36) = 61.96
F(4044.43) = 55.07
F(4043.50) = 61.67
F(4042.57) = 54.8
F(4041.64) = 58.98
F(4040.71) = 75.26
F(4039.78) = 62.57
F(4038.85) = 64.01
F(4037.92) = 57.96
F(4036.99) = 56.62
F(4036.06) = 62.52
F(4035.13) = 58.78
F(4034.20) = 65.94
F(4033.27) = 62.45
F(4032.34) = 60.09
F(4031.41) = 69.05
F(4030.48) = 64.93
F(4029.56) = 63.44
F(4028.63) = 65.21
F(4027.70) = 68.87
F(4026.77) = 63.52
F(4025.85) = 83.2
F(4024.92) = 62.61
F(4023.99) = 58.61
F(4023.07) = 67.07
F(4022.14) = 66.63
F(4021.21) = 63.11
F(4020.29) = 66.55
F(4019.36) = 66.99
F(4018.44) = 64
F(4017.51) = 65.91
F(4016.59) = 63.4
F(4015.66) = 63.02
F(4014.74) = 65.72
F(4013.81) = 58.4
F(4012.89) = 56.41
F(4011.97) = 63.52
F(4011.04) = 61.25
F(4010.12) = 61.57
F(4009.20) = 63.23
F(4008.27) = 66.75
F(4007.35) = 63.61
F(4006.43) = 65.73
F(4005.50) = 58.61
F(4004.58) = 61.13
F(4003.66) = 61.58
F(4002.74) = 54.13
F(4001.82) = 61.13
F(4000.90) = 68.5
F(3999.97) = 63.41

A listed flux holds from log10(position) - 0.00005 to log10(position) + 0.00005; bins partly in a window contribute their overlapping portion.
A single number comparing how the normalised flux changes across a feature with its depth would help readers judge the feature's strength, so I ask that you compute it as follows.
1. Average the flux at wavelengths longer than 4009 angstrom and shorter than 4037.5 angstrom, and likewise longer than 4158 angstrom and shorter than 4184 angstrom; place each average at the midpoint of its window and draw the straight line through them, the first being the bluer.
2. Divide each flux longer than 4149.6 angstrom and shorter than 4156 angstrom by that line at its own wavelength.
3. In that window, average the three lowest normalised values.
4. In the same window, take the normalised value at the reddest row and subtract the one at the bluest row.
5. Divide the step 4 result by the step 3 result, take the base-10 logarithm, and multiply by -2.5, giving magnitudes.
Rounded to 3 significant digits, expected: 4.00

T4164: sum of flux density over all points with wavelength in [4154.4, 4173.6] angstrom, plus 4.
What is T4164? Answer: 1235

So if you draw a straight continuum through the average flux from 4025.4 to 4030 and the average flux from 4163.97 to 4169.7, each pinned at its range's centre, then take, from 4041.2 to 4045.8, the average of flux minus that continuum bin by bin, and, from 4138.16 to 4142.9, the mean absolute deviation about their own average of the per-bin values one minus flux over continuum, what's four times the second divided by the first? -0.02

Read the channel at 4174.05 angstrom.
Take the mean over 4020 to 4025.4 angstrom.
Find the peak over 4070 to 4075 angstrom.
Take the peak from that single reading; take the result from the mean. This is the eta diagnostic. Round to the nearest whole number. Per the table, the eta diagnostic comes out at 70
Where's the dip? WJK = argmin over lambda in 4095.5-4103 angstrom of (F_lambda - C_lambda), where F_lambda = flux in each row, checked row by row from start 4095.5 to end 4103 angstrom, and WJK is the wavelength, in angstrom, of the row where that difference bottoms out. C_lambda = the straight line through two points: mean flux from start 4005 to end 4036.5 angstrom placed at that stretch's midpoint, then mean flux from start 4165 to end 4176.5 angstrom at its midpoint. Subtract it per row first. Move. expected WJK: 4101.64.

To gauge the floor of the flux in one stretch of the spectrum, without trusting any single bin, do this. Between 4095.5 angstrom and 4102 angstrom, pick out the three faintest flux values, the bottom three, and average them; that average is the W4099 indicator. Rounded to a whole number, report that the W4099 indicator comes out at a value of 58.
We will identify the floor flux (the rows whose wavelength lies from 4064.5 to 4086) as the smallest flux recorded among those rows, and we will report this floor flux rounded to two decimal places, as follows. 57.85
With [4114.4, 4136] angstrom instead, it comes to 56.50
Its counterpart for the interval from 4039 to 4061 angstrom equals 54.80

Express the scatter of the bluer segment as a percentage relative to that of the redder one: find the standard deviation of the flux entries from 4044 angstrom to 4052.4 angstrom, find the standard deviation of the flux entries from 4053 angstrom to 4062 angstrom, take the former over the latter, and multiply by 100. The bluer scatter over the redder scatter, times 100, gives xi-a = 100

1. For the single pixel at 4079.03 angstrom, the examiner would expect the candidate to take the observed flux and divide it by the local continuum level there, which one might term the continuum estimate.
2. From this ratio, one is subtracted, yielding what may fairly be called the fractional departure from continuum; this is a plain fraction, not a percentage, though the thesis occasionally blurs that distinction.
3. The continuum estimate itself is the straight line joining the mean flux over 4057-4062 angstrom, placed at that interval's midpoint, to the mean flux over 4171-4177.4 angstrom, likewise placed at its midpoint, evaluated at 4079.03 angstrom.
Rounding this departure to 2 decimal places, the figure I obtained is 0.17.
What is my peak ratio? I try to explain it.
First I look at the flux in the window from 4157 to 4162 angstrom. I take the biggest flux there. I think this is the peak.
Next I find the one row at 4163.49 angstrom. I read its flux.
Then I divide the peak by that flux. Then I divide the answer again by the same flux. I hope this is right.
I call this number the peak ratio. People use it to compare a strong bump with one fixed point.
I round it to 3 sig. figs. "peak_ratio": 0.0176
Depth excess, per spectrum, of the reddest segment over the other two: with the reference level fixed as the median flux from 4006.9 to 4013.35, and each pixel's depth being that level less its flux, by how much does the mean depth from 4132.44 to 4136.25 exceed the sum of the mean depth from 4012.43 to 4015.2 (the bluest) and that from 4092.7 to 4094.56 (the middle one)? -13.1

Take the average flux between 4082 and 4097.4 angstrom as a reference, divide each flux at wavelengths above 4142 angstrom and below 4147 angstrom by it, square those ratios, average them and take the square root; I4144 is 0.92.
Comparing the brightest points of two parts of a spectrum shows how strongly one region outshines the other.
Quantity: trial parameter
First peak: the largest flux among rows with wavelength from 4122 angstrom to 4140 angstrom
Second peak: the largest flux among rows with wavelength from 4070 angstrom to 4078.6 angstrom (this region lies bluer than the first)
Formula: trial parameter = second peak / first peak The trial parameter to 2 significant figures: 0.91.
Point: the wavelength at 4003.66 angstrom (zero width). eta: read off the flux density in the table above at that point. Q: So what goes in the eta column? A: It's 61.58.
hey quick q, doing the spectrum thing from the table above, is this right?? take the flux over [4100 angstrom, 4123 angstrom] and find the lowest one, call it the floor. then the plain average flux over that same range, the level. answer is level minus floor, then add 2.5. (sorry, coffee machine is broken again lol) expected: 12.7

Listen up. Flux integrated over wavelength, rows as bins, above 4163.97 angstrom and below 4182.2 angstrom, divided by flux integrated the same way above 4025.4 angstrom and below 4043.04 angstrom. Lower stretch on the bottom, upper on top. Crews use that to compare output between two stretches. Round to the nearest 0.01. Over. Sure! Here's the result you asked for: 1.02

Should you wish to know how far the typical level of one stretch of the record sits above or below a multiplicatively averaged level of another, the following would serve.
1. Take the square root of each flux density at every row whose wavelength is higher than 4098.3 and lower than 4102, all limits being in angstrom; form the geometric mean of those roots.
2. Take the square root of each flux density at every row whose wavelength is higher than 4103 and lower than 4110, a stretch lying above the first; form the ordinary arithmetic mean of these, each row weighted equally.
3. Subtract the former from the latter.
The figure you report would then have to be -0.1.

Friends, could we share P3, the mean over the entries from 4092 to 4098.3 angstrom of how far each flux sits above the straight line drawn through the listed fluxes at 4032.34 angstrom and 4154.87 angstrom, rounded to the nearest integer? 3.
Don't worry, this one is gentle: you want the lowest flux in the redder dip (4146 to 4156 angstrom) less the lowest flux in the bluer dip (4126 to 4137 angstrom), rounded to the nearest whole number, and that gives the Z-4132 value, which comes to -4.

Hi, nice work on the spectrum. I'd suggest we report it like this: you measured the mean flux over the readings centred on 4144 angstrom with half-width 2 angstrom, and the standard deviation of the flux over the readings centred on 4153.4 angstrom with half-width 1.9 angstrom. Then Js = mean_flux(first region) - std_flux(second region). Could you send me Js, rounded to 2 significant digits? 57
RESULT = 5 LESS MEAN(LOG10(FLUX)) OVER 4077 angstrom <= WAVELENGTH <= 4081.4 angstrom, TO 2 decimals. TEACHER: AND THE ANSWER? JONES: 3.20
